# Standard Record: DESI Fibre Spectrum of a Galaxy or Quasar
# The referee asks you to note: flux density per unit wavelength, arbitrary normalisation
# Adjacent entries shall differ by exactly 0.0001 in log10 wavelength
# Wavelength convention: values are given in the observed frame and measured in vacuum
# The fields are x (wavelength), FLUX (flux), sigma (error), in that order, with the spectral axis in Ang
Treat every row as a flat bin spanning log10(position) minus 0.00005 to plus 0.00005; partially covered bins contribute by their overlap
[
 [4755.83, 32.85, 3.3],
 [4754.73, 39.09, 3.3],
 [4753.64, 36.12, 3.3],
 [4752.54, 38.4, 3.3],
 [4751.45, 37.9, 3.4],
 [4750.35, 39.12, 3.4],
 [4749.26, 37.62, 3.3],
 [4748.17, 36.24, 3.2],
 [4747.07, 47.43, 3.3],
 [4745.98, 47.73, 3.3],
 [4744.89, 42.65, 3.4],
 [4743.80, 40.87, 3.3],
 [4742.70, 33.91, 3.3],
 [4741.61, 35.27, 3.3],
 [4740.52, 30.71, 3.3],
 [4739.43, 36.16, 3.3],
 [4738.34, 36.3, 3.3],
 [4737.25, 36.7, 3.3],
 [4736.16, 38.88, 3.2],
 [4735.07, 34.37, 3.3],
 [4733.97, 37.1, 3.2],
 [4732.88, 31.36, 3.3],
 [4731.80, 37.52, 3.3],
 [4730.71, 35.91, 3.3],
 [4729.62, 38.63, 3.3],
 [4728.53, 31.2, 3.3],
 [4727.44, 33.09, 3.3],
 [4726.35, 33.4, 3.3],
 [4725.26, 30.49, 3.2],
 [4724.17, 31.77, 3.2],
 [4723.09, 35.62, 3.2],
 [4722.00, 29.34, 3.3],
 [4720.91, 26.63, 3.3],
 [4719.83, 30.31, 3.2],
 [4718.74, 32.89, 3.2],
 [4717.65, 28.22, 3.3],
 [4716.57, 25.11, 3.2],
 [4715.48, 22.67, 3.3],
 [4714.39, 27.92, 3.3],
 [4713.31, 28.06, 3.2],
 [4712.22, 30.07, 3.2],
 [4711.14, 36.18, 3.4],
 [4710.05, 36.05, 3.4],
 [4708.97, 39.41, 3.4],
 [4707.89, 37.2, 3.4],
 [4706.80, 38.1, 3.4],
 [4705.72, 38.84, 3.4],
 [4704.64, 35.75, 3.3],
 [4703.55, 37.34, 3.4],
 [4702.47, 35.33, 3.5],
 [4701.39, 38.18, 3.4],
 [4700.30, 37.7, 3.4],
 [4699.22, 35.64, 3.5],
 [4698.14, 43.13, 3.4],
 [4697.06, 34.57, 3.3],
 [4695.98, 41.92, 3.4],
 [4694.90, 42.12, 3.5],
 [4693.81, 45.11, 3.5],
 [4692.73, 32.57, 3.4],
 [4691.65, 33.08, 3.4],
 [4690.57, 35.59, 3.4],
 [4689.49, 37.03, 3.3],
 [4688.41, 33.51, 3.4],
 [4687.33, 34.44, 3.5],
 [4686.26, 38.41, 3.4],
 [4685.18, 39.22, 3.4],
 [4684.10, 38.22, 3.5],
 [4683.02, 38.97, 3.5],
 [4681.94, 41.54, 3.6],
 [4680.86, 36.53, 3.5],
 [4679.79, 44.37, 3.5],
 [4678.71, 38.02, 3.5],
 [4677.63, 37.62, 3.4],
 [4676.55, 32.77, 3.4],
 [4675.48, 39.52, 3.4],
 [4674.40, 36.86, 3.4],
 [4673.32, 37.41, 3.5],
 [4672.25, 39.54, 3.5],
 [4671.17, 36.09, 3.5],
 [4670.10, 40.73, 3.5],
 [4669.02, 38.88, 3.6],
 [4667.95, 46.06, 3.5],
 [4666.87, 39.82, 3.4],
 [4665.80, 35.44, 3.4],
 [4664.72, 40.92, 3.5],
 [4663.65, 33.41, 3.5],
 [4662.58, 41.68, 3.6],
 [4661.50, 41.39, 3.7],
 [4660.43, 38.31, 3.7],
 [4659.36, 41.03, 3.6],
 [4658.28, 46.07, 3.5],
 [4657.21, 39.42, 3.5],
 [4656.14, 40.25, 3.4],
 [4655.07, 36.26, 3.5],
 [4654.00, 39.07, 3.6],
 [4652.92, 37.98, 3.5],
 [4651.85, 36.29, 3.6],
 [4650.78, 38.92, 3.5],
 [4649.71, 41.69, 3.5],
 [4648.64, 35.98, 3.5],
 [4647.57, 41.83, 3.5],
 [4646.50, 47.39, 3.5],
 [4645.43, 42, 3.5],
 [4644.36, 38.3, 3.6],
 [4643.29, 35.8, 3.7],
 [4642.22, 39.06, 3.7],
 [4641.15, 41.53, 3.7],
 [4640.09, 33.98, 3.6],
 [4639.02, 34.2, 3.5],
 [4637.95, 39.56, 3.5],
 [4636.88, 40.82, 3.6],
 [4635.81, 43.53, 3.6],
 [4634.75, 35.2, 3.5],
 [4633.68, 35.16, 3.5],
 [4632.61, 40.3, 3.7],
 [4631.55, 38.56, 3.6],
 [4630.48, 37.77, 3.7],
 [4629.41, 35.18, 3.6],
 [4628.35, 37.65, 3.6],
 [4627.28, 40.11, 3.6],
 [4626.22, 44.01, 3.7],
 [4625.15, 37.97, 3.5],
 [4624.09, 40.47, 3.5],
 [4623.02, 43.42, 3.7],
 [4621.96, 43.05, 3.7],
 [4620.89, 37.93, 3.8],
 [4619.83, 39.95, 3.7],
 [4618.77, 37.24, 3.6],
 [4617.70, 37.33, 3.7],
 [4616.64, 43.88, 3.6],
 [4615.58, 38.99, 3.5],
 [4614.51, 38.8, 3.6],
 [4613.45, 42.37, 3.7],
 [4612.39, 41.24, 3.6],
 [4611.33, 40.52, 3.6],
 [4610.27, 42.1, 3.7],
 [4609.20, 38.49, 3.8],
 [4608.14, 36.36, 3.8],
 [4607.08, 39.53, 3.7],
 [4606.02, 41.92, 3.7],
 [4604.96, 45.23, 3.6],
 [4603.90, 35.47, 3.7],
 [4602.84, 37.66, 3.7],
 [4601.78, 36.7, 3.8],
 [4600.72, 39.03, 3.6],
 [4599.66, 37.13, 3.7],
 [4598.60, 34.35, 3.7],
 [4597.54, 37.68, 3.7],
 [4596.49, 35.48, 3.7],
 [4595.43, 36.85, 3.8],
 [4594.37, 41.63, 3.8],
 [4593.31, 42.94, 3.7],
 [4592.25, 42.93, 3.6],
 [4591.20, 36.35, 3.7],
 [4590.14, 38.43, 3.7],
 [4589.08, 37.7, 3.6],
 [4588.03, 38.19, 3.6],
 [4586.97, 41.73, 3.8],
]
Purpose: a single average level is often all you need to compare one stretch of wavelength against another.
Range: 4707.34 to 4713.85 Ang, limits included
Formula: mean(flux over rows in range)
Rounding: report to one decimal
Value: 34.5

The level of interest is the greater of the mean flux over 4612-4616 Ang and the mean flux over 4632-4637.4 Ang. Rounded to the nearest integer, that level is 40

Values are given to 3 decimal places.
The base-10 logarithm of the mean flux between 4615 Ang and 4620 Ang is 1.596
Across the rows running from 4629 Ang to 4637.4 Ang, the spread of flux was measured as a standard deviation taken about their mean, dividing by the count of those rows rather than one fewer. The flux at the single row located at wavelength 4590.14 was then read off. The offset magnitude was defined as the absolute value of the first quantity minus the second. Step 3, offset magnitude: 35.5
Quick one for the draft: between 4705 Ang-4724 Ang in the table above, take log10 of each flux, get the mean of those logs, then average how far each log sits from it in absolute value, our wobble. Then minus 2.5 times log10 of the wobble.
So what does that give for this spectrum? 3.0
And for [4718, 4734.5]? 3.6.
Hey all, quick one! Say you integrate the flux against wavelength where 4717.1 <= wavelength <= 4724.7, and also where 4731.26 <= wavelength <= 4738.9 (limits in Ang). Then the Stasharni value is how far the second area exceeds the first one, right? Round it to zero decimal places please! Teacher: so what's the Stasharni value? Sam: 42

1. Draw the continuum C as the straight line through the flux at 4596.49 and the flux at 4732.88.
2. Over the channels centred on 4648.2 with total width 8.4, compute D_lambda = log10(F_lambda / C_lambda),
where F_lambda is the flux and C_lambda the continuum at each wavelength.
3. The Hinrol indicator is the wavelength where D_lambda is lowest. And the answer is 4648.64 Ang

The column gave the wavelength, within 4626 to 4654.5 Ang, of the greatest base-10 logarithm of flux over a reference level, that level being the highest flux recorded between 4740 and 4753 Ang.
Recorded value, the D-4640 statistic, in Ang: 4646.50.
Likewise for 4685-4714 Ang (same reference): 4693.81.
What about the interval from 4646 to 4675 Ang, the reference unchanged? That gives 4646.50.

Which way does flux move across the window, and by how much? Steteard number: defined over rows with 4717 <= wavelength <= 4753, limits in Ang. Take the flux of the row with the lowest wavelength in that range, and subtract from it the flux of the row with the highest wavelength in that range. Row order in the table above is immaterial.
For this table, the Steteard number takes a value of -10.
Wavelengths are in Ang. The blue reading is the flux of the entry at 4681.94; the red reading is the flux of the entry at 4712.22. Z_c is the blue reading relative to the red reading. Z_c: 1.38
